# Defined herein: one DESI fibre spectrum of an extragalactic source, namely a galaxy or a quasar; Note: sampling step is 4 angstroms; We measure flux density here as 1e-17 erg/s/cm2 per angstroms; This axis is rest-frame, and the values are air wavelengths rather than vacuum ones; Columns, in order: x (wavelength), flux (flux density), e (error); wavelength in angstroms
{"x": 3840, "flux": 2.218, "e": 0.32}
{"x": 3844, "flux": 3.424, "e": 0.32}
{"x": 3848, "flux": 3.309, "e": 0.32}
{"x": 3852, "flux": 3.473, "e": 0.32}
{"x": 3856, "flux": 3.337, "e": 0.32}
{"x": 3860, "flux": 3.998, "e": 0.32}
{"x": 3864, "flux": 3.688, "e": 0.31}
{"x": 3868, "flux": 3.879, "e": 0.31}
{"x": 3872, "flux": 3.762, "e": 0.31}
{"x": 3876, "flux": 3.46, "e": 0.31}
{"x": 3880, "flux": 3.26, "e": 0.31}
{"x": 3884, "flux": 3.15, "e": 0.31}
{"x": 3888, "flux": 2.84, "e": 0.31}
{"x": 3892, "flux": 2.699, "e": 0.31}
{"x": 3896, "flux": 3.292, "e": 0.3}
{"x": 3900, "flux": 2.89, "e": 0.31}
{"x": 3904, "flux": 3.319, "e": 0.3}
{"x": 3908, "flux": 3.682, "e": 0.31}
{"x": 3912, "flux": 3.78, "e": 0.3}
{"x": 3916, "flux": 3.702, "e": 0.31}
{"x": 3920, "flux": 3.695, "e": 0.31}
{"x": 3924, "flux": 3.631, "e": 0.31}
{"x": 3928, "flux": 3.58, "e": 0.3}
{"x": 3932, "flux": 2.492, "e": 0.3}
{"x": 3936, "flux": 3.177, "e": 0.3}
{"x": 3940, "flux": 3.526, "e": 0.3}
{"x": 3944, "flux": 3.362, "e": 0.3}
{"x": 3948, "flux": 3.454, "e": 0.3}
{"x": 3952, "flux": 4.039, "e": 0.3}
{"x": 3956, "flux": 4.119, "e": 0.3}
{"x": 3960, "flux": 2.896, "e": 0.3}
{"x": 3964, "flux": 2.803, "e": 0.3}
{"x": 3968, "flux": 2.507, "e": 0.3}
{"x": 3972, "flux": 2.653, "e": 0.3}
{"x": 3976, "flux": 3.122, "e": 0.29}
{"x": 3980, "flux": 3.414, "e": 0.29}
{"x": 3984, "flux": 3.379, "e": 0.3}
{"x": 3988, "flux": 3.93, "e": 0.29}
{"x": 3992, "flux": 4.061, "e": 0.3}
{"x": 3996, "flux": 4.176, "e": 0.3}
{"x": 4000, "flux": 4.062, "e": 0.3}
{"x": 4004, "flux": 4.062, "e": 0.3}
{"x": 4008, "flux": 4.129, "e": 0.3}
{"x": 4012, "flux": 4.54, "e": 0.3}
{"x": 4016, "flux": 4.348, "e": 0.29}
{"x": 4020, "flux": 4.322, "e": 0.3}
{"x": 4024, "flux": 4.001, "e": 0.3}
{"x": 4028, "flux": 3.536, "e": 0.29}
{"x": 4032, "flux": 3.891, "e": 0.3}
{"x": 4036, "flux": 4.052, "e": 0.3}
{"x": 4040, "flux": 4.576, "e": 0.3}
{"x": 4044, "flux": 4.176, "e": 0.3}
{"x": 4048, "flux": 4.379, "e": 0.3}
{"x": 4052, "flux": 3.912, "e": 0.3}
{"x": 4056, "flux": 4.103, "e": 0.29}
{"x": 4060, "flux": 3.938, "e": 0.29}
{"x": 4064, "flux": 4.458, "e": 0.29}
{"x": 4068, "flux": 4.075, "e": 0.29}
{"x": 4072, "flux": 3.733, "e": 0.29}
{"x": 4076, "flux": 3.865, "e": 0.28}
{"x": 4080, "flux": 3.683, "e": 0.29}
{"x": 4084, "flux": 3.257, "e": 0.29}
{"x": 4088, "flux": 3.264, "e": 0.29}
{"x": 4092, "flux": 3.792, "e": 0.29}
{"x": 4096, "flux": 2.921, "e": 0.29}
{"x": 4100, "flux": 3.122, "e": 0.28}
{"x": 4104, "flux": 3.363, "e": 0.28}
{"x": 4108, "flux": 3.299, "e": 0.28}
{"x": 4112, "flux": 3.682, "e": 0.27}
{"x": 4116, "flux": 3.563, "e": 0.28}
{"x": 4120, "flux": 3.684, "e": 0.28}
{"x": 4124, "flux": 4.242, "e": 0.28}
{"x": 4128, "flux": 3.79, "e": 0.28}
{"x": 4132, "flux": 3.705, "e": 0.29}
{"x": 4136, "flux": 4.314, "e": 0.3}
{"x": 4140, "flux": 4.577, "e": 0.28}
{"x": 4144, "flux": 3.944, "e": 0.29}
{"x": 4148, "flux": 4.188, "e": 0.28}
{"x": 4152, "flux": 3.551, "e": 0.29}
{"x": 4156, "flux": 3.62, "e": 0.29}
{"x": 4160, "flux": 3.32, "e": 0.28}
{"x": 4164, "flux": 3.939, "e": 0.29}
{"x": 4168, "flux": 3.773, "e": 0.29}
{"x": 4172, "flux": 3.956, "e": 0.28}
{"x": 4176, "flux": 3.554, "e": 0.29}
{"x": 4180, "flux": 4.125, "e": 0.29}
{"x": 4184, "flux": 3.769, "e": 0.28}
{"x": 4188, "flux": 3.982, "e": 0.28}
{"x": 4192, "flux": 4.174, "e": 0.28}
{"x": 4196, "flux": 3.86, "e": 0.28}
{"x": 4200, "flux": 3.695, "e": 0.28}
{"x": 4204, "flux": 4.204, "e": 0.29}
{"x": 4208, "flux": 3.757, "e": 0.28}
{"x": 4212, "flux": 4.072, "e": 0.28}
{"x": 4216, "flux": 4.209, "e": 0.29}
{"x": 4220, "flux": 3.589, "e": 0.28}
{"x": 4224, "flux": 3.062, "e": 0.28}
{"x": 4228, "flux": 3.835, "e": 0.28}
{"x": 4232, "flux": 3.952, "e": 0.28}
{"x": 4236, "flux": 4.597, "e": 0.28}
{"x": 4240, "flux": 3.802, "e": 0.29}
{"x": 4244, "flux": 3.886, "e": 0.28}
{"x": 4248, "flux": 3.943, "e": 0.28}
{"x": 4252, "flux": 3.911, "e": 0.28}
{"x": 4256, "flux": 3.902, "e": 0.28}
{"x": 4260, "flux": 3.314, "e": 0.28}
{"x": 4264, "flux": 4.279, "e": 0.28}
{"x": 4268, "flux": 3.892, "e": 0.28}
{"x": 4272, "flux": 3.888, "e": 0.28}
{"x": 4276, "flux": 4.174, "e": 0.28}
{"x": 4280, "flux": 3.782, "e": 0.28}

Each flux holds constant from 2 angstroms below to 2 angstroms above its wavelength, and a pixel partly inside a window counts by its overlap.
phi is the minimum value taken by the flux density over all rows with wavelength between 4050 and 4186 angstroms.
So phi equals 2.921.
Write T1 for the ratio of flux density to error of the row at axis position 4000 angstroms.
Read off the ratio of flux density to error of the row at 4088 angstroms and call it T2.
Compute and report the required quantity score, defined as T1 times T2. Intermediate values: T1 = 13.5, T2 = 11.3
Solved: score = 152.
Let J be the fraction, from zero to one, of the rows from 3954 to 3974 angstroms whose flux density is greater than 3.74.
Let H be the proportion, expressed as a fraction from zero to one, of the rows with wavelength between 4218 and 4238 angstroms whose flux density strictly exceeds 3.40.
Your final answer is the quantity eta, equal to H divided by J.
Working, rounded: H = 0.8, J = 0.2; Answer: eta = 4.0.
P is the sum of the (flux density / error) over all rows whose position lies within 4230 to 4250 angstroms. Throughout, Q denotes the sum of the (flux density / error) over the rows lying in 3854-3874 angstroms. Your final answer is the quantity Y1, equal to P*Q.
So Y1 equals 4258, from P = 71.6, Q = 59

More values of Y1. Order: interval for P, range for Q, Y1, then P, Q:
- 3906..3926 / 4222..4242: 4100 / 60.1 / 68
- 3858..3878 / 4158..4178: 3903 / 60.2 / 65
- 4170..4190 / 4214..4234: 4512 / 68.3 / 66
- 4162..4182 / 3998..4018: 4769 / 67.2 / 71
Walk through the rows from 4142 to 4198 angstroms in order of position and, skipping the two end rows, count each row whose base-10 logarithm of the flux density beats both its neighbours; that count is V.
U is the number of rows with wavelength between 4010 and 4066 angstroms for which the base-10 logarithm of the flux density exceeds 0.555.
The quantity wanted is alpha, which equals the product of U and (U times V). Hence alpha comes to 1014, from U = 13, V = 6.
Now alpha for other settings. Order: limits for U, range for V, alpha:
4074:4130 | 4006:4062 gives 196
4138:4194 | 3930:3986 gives 363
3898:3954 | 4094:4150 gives 144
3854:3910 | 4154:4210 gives 125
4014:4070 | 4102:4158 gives 676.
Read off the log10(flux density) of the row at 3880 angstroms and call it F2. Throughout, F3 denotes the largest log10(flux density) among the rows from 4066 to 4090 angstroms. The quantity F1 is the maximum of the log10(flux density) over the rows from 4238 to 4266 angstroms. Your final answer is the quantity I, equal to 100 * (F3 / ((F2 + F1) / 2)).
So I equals 107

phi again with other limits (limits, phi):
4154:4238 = 3.062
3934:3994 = 2.507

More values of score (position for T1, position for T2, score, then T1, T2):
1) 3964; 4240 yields 122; 9.3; 13.1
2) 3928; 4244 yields 166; 11.9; 13.9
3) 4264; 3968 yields 128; 15.3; 8.4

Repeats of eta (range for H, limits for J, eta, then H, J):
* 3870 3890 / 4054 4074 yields 0.5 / 0.4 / 0.8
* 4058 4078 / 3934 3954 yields 5.0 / 1.0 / 0.2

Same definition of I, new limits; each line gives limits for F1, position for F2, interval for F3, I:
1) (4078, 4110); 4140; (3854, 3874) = 97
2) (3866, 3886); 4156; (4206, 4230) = 109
